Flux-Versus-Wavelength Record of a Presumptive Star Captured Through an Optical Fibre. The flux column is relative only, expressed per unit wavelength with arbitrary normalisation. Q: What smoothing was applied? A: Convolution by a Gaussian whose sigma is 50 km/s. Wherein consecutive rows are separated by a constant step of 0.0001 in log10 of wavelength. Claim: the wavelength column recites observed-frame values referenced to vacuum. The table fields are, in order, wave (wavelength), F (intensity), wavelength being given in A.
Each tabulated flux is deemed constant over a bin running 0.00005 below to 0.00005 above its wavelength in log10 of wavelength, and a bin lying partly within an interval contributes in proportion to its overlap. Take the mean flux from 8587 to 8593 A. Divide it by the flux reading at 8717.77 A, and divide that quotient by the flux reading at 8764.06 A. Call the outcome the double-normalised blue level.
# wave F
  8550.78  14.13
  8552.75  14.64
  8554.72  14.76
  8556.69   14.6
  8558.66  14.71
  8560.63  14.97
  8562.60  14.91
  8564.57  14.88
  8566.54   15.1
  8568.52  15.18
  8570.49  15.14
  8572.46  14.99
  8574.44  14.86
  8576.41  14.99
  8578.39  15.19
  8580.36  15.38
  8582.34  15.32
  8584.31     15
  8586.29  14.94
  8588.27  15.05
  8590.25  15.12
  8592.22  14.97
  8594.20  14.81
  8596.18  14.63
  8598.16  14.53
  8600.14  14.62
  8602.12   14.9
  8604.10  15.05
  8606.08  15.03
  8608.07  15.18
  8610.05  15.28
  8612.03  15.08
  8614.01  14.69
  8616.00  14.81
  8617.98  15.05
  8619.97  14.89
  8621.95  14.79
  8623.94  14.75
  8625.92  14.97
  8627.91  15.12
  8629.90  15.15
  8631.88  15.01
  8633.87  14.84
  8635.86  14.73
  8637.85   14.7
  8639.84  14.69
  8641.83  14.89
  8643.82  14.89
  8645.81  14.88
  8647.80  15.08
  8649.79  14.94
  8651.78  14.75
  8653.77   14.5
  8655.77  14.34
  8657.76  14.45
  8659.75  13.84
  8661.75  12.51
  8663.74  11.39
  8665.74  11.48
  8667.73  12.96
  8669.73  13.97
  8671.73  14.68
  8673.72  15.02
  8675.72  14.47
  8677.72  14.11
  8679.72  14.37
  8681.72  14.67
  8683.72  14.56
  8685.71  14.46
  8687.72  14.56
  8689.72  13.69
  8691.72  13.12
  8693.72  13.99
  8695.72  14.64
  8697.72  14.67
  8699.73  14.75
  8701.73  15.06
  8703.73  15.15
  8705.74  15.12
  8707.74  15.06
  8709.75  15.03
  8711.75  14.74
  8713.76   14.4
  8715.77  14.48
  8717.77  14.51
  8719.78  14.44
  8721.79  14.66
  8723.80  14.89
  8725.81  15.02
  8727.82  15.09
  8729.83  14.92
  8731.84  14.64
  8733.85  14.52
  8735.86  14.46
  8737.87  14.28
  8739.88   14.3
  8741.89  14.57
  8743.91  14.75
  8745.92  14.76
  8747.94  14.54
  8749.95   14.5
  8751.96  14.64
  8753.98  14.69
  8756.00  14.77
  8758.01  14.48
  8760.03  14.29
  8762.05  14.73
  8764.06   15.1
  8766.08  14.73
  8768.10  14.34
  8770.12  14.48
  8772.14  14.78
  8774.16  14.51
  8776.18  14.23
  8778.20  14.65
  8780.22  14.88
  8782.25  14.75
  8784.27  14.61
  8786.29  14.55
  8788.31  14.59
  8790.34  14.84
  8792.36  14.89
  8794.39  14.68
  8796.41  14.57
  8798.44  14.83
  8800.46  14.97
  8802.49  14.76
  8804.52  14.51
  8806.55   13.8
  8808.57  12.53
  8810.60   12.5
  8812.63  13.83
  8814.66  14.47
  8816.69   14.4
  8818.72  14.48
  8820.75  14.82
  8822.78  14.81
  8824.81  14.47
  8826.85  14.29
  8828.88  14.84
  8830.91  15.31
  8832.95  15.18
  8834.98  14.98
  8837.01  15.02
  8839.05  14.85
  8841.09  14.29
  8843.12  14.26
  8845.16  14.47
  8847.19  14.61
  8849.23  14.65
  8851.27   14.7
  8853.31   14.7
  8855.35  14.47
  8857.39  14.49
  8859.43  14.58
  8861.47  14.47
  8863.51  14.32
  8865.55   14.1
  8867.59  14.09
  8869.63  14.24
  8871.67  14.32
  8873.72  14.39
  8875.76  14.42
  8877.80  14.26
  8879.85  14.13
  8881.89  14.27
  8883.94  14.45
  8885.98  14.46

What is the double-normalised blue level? 0.069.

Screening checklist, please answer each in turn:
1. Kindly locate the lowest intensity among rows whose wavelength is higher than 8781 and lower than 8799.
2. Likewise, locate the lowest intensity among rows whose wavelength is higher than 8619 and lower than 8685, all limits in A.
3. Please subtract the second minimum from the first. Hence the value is 3.2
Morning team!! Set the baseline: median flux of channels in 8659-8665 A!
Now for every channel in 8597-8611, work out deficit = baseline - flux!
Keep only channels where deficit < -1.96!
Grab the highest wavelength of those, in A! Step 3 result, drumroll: 8610.05 A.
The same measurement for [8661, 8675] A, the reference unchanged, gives 8673.72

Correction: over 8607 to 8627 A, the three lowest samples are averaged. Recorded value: 14.7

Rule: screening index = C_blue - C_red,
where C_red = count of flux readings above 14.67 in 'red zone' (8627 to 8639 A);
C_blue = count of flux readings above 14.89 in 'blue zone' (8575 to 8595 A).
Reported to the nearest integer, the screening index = 3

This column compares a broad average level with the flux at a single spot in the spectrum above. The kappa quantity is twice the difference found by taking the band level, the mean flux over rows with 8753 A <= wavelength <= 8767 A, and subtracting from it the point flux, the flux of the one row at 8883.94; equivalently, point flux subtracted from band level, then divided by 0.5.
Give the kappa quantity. 0.47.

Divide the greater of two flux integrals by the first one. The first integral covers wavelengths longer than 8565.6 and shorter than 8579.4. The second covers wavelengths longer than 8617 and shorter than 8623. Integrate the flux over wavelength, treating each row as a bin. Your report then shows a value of 1.0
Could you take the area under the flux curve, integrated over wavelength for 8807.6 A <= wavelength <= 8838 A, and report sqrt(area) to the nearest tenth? 20.9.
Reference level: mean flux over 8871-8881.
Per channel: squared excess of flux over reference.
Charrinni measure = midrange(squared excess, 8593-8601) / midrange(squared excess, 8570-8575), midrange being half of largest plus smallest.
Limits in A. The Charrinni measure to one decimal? 0.3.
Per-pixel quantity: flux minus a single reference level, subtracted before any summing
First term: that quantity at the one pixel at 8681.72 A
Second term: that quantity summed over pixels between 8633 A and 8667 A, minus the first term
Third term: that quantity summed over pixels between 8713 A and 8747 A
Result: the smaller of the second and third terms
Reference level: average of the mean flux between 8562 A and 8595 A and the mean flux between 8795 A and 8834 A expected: -9.3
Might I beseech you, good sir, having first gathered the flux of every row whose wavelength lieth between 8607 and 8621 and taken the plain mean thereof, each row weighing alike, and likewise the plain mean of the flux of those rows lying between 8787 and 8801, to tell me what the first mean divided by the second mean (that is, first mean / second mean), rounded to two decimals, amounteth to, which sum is 1.02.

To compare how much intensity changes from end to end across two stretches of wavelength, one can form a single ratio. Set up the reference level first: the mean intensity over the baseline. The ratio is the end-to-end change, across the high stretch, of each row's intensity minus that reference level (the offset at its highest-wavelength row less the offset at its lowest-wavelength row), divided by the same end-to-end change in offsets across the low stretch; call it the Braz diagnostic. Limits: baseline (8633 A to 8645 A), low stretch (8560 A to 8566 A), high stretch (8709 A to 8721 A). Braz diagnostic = 6.6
